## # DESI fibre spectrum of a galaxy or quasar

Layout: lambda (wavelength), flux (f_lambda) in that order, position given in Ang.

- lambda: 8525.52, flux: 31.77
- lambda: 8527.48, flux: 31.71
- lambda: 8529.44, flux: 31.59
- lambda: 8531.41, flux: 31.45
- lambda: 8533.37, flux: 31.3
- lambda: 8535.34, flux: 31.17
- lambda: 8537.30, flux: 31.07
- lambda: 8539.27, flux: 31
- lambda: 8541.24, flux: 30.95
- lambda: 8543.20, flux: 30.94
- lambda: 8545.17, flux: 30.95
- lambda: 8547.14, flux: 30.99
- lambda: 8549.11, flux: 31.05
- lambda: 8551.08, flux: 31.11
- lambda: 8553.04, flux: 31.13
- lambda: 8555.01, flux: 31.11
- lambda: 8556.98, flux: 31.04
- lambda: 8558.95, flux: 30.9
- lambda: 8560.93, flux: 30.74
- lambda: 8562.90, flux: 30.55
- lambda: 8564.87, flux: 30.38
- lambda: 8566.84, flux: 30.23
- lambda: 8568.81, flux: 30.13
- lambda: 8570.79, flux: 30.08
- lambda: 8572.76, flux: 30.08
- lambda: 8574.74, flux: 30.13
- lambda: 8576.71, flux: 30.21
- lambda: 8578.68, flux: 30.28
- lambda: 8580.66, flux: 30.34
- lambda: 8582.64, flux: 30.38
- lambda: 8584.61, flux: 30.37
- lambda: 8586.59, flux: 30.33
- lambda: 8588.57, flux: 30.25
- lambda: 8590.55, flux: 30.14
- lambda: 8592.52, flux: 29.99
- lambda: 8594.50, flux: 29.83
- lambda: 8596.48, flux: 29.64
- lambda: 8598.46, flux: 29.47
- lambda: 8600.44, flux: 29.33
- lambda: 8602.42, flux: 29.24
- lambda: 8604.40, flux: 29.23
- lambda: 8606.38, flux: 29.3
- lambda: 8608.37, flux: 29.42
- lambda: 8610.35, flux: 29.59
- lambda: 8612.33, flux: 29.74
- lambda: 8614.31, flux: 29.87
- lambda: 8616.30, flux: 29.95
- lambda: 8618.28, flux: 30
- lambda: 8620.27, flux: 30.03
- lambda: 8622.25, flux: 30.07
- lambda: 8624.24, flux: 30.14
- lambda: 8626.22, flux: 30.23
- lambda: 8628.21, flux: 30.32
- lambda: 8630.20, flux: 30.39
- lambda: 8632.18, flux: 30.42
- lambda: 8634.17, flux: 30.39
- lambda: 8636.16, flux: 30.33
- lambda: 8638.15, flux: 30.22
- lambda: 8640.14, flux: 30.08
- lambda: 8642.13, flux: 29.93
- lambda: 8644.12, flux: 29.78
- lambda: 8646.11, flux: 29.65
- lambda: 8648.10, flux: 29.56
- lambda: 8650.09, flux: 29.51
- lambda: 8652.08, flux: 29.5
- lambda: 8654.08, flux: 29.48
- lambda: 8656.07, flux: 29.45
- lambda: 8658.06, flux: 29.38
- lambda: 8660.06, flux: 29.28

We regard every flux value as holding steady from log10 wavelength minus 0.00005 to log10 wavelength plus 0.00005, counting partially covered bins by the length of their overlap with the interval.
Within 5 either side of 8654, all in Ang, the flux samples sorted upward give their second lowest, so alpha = 29.45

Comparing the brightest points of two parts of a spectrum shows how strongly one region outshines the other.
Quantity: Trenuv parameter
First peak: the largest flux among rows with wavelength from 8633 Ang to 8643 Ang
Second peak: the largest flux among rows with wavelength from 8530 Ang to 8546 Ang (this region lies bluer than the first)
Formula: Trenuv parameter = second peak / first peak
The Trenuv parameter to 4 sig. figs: 1.035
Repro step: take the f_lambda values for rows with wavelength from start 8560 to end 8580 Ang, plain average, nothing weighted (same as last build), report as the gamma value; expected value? 30.3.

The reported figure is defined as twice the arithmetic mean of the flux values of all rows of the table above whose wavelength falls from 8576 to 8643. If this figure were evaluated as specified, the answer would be 60.0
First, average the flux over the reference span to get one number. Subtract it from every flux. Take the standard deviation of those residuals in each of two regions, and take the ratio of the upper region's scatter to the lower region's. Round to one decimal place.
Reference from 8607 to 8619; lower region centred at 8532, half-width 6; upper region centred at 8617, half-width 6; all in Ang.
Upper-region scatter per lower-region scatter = 0.5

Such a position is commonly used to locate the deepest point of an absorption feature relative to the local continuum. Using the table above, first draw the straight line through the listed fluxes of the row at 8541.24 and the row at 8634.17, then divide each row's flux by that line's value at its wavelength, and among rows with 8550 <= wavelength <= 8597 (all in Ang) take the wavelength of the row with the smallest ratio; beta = 8596.48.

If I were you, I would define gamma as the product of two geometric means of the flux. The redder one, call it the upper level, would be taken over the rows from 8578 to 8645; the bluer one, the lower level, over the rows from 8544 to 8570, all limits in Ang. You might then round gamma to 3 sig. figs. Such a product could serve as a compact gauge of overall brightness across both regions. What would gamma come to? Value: 923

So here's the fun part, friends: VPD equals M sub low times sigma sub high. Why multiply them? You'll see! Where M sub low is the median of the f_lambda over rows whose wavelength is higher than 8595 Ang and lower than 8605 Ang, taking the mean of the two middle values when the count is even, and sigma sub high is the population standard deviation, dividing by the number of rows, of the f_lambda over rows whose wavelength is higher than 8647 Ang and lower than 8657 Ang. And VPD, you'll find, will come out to 1.07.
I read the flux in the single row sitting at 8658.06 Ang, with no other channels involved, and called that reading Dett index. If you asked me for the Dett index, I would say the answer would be 29.38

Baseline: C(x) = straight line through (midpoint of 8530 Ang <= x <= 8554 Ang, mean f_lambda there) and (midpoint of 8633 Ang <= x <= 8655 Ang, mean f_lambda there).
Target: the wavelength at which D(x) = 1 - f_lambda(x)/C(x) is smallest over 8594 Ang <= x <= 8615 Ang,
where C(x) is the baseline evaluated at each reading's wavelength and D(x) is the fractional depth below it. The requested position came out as 8614.31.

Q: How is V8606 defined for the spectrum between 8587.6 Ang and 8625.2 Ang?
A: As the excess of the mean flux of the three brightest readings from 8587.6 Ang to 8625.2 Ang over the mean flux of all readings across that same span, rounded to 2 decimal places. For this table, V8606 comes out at 0.43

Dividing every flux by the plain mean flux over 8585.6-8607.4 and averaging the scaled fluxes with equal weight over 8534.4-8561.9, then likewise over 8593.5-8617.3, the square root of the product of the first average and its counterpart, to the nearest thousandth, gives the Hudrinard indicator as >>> 1.019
